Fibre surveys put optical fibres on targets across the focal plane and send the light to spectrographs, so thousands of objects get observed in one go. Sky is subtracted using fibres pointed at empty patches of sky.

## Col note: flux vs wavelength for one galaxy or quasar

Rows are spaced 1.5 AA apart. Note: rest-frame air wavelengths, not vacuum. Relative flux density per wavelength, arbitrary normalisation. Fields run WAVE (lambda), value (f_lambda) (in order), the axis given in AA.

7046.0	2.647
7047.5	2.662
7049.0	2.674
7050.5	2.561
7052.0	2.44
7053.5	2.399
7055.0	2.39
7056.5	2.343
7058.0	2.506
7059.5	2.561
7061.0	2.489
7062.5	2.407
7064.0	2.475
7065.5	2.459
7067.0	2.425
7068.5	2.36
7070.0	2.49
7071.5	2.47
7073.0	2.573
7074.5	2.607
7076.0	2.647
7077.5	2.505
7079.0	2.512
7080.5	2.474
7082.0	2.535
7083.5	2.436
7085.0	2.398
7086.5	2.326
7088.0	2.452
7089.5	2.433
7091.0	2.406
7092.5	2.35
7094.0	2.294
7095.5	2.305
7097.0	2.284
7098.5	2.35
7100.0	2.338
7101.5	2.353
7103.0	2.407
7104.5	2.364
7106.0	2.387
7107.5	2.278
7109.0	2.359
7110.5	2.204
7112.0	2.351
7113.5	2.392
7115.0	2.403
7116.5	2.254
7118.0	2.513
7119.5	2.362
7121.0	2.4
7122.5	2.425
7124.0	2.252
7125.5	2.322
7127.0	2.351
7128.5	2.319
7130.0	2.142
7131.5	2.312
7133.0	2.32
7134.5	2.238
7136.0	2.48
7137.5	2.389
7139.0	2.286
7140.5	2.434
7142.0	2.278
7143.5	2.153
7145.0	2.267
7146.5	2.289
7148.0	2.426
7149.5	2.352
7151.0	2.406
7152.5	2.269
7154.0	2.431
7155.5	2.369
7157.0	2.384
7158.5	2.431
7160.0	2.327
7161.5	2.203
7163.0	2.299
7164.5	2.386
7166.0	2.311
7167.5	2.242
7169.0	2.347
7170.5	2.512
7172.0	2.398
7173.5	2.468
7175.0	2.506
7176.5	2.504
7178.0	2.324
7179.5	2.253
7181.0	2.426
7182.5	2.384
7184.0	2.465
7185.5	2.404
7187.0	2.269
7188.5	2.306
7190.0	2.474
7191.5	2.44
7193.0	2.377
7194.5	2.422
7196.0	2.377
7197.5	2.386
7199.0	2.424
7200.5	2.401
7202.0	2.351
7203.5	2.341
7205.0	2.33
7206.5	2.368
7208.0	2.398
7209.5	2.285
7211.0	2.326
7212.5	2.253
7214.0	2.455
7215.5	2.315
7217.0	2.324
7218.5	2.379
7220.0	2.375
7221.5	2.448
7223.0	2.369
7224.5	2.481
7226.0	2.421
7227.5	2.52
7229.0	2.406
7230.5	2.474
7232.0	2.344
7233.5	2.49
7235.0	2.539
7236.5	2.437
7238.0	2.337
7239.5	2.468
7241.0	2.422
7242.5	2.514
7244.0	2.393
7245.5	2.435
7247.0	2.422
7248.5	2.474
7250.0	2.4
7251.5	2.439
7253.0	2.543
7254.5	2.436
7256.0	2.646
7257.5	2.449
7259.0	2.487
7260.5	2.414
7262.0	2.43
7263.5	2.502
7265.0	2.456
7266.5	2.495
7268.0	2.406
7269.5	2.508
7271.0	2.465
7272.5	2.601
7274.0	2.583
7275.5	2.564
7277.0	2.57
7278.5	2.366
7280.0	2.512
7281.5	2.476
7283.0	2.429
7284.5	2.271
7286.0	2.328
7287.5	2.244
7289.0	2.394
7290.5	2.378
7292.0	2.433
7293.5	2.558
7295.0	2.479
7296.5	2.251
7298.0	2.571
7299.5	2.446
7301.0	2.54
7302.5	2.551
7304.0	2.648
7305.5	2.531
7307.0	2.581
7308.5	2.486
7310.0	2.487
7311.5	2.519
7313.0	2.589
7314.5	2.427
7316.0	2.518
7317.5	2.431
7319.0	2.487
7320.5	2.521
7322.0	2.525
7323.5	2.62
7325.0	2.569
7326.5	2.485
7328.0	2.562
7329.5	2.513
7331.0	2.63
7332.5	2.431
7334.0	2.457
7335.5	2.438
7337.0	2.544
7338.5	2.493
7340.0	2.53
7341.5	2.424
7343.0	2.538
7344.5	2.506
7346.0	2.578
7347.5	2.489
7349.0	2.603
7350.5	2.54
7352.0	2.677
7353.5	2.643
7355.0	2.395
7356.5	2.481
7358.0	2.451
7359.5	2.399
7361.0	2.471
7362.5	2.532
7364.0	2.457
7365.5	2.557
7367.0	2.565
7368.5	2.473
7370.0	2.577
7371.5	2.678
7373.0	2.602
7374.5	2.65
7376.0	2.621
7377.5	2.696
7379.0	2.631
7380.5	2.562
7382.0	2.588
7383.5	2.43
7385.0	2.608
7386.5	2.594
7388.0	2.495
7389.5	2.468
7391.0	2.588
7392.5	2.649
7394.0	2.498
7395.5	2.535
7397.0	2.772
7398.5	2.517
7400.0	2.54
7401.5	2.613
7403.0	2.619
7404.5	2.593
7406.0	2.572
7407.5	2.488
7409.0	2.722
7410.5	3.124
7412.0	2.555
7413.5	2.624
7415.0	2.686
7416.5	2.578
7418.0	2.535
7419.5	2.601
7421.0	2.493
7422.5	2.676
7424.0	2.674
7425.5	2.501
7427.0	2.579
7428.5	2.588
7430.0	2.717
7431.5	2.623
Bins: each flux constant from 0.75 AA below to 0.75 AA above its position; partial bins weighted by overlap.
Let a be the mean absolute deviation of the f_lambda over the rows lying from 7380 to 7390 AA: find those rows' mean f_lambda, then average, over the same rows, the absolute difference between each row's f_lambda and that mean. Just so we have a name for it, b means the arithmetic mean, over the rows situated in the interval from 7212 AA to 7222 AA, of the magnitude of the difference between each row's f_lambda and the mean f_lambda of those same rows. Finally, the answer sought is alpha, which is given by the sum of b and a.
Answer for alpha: 0.118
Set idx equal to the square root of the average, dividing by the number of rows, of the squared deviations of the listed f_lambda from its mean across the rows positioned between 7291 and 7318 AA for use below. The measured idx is 0.085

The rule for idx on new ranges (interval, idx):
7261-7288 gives 0.100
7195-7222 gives 0.052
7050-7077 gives 0.083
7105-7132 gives 0.084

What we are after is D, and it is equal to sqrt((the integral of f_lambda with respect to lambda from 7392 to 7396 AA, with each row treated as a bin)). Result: 3.2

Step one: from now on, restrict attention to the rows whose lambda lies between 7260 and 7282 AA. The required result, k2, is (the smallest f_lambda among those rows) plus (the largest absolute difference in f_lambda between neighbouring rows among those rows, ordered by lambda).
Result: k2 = 2.57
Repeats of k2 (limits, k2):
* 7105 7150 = 2.40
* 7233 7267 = 2.55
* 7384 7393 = 2.59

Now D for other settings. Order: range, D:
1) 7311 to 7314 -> 2.8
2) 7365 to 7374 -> 4.8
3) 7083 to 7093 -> 4.9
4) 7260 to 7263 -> 2.7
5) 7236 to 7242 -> 3.8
